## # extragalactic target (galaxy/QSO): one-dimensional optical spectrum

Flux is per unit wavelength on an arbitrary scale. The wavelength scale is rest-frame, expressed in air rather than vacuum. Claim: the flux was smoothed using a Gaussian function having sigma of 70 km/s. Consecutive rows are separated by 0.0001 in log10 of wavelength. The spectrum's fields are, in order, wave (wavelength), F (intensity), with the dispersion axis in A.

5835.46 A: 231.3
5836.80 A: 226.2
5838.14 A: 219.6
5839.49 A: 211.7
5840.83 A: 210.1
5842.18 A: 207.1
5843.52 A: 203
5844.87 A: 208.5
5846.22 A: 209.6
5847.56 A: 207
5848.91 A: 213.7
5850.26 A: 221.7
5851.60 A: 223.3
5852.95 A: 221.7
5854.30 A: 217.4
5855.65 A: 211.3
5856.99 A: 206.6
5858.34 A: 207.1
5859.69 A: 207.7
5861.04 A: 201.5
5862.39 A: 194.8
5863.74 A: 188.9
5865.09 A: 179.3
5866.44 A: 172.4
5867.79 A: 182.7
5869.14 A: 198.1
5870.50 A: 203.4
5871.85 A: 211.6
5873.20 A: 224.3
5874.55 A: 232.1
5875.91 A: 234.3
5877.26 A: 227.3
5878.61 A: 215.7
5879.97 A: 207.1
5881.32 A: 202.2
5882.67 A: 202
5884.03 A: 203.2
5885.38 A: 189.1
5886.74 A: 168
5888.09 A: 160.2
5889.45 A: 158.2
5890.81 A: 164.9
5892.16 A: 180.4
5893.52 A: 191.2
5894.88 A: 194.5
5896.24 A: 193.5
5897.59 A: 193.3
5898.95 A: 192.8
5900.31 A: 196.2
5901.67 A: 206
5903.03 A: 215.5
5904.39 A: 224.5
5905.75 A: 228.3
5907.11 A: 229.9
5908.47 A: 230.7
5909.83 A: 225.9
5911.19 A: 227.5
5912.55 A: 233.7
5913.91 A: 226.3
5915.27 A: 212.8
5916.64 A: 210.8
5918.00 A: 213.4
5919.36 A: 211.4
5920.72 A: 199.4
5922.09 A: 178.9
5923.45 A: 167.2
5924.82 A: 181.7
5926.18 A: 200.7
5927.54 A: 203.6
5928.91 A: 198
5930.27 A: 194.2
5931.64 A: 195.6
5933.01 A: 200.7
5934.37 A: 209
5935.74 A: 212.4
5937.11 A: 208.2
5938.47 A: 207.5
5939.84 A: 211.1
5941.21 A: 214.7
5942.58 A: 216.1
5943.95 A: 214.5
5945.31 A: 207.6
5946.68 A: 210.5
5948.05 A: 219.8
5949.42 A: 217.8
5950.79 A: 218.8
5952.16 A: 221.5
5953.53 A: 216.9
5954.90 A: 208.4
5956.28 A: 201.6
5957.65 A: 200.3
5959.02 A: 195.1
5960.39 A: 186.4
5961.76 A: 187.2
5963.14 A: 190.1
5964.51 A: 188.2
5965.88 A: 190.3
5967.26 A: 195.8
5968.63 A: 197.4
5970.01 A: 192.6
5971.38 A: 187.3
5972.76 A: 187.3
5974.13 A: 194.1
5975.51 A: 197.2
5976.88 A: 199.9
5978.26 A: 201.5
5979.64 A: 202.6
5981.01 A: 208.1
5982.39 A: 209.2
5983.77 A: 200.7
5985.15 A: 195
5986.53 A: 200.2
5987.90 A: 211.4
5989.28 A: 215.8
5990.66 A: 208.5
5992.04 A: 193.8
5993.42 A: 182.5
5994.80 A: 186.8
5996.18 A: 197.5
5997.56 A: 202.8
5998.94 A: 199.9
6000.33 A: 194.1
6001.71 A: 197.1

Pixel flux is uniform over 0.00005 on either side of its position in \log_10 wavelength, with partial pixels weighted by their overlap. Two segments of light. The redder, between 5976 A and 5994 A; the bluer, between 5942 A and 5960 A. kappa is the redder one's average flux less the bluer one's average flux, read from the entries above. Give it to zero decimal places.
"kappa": -9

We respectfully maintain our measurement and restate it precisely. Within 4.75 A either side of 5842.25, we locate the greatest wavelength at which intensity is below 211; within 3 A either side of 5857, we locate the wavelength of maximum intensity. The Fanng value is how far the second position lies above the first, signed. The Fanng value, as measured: 8.1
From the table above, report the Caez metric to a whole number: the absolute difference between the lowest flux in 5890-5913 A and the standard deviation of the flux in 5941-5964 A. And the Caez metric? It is 153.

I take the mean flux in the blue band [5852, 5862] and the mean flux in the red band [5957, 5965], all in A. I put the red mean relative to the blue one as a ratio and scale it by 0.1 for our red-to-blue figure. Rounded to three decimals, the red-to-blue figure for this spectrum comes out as 0.091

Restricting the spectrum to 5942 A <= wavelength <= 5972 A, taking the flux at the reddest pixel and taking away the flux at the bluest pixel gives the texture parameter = -29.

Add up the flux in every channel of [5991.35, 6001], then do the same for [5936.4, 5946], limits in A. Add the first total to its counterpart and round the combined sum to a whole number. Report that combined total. 2837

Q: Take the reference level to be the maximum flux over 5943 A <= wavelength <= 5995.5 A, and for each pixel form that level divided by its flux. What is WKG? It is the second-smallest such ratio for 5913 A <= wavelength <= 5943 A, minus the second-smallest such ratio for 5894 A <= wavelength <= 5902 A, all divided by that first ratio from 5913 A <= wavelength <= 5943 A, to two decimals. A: -0.10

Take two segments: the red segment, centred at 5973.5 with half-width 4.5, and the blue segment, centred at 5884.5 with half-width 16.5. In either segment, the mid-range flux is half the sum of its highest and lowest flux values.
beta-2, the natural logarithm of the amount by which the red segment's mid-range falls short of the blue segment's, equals 1.0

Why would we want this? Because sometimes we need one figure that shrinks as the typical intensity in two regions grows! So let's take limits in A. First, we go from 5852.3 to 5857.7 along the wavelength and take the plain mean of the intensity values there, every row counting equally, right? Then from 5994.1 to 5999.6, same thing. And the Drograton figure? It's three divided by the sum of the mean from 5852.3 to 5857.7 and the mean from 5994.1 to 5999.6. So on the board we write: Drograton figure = 0.0073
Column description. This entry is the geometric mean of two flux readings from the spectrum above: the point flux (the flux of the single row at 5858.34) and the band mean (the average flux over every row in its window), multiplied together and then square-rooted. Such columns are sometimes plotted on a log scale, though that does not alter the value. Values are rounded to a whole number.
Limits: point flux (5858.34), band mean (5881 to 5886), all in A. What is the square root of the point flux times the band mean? 203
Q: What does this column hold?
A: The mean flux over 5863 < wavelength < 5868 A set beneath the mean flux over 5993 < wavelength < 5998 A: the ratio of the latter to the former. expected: 1.06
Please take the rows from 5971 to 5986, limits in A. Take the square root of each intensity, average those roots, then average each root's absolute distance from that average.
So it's 0.20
